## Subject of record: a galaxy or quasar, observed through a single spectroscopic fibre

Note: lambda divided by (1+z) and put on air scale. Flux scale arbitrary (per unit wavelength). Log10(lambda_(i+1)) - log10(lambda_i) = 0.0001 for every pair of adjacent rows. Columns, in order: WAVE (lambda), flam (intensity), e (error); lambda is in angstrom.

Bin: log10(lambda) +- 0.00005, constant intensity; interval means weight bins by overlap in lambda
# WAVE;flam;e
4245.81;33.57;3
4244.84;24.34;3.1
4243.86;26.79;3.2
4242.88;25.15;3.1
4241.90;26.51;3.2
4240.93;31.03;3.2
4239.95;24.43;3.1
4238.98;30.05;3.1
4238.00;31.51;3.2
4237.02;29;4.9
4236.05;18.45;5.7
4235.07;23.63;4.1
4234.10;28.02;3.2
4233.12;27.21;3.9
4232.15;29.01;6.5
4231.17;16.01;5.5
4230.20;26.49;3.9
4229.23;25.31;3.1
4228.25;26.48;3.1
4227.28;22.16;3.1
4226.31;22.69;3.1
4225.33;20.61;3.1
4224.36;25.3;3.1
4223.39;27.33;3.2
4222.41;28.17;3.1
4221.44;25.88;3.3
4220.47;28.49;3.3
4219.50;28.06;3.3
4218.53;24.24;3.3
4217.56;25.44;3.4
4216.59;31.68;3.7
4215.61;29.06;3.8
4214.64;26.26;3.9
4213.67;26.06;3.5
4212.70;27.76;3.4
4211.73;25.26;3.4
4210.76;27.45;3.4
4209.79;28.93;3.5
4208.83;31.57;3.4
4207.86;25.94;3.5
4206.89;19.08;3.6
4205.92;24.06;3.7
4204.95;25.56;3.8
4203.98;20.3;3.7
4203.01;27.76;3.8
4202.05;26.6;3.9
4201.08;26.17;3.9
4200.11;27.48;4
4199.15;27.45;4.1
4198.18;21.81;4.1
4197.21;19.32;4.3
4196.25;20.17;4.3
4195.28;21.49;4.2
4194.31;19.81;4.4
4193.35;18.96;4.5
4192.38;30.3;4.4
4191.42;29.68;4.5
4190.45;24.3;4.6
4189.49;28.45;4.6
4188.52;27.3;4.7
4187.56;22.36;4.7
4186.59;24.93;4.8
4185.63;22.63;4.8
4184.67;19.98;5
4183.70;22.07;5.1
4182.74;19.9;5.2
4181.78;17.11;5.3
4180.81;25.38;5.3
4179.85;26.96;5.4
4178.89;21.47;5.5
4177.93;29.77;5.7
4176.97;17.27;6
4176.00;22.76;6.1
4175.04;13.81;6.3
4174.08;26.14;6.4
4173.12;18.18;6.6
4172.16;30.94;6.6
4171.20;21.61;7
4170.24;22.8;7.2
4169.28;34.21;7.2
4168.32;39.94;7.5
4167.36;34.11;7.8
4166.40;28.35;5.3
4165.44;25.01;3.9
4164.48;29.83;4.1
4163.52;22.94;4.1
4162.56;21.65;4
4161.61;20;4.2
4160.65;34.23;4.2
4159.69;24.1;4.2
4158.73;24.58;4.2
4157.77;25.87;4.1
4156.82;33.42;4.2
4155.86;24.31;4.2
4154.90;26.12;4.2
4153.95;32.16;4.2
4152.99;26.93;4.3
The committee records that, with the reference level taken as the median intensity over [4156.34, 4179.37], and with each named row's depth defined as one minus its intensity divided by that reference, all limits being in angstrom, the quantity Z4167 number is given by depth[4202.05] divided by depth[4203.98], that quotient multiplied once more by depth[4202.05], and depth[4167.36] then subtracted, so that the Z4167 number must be 0.40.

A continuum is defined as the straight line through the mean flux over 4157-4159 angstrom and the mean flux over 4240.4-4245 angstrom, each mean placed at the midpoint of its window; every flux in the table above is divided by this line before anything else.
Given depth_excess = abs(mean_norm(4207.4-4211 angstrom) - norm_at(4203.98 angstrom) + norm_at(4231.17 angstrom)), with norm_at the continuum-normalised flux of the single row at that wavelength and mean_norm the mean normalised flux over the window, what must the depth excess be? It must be 0.91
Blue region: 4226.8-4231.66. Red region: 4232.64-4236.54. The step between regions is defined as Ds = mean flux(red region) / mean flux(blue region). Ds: 1.04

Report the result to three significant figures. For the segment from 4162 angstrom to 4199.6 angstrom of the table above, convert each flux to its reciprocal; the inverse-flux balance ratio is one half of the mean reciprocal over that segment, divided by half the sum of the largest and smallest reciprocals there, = 0.441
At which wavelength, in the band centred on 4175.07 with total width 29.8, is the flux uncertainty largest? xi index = 4167.36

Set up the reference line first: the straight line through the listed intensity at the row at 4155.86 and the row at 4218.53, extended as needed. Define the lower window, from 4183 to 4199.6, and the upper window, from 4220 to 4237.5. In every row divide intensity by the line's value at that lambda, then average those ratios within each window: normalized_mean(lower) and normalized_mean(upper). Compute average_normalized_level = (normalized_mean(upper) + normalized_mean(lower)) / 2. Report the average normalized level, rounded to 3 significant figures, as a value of 1.00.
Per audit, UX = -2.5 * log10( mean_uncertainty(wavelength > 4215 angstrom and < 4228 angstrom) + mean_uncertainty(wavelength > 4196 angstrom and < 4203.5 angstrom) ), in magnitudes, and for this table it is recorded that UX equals -2.16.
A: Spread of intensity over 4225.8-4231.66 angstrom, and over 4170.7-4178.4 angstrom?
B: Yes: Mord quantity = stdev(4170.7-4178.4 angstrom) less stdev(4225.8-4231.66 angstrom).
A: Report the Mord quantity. 2.1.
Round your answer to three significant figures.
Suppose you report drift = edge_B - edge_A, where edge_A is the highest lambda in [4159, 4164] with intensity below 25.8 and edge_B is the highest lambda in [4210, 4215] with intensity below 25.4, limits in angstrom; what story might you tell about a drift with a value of 48.2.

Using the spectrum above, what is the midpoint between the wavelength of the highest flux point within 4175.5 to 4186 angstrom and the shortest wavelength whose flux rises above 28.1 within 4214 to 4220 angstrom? 4196.8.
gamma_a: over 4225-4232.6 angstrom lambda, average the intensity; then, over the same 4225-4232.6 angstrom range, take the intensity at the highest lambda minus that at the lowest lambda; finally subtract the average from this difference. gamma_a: -15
